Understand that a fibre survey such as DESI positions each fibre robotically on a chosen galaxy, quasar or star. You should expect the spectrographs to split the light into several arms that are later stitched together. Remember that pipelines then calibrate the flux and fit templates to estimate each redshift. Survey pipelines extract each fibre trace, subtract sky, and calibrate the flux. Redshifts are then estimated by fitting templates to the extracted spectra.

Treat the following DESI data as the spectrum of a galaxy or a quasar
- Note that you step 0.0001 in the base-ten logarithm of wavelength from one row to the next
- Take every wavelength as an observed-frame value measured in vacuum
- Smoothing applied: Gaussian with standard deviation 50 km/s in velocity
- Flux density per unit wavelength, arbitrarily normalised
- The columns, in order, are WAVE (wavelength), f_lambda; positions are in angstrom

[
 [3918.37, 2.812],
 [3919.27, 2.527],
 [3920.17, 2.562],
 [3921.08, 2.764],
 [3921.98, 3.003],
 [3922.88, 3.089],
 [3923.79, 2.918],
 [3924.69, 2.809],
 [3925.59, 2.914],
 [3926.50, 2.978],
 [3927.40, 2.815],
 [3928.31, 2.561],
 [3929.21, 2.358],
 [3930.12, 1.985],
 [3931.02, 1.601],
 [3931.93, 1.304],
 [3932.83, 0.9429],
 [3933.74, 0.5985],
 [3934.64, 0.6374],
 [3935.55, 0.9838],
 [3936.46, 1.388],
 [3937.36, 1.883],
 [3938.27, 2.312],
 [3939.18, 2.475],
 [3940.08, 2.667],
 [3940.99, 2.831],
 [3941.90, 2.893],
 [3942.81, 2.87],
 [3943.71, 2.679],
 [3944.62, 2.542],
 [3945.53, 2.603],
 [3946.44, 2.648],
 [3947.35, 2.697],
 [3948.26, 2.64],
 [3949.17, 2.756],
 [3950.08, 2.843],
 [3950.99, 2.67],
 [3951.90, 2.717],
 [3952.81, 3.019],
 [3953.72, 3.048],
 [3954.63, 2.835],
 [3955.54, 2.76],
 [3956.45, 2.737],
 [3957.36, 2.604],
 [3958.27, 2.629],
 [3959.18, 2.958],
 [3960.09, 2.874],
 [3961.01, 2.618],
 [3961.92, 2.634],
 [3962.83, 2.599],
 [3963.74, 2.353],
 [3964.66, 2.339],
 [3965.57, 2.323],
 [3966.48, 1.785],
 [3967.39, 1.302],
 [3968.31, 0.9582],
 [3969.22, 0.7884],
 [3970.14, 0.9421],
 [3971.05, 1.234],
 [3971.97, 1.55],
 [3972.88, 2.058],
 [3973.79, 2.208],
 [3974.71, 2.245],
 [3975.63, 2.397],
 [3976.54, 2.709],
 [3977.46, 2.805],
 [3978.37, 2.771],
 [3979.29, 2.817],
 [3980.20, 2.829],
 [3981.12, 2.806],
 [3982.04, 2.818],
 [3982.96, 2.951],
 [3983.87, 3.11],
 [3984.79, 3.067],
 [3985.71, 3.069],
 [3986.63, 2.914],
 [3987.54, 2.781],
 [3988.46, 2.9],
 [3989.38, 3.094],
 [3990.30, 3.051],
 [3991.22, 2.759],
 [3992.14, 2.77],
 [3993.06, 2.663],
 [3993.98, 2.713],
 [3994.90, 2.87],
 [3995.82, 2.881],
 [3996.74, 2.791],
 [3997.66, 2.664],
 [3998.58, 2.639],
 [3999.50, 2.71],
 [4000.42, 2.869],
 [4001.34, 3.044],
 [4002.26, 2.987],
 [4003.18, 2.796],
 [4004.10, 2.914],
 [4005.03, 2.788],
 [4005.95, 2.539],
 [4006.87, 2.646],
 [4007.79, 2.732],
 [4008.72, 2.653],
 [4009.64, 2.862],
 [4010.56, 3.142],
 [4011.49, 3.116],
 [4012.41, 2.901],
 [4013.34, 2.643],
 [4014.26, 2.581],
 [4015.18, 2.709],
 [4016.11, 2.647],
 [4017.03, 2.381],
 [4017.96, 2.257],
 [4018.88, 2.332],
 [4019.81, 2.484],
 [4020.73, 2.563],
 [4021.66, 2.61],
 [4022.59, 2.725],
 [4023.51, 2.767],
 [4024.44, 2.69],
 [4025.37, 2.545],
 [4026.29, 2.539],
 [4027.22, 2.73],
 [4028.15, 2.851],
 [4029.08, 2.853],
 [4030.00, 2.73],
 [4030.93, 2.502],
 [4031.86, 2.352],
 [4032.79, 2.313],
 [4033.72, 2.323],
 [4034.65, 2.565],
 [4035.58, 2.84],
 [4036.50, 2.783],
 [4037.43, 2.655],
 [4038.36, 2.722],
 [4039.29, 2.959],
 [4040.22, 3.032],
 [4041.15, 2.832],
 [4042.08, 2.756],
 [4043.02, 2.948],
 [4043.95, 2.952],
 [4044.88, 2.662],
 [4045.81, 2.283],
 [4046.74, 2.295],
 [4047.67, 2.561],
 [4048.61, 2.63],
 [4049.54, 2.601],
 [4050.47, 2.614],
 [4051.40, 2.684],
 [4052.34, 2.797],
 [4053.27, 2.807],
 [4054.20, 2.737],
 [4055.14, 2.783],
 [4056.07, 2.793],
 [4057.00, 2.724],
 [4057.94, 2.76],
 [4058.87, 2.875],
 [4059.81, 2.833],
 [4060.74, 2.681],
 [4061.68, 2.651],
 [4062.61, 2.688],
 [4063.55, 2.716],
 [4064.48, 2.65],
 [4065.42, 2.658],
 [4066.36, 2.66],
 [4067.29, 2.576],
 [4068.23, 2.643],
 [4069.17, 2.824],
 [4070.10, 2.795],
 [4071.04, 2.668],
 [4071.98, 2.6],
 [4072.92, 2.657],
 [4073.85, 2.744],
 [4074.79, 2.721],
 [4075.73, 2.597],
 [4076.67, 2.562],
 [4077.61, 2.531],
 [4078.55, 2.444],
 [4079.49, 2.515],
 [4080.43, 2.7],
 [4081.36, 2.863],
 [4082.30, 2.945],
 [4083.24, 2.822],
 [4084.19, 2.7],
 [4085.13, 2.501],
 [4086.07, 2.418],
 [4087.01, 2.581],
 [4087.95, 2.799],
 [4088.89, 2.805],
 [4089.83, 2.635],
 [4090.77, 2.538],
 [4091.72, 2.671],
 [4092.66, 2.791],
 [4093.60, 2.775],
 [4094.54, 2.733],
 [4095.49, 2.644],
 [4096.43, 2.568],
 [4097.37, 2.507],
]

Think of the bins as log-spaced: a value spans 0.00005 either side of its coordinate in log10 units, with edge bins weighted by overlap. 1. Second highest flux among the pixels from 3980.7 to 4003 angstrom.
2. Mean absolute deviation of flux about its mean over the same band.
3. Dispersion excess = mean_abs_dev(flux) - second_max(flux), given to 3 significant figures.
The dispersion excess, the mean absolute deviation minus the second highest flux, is -2.97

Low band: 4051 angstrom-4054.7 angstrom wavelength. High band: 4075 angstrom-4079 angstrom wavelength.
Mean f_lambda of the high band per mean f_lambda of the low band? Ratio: 0.92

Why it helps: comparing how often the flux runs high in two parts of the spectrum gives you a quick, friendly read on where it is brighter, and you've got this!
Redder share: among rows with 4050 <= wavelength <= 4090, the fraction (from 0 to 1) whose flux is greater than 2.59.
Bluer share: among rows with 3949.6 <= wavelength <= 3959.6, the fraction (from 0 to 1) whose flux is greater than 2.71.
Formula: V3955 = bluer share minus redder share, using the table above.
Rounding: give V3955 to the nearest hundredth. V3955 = -0.09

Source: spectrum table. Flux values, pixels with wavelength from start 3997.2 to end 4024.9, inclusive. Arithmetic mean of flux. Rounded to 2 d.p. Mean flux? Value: 2.71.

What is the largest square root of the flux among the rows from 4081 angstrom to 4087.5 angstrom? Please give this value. 1.72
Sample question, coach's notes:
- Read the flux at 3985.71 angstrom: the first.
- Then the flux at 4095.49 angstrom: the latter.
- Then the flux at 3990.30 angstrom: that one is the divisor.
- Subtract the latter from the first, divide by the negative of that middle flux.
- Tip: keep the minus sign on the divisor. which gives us -0.14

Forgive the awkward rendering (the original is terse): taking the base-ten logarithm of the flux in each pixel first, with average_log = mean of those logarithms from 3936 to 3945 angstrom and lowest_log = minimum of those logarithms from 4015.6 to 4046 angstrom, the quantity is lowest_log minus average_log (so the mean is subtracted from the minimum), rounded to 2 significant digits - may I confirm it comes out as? -0.027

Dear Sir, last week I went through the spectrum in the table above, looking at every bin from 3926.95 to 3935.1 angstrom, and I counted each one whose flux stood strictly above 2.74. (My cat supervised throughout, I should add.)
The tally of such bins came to 1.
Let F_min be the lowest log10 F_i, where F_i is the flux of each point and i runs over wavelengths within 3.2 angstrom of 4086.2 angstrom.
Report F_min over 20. 0.0192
